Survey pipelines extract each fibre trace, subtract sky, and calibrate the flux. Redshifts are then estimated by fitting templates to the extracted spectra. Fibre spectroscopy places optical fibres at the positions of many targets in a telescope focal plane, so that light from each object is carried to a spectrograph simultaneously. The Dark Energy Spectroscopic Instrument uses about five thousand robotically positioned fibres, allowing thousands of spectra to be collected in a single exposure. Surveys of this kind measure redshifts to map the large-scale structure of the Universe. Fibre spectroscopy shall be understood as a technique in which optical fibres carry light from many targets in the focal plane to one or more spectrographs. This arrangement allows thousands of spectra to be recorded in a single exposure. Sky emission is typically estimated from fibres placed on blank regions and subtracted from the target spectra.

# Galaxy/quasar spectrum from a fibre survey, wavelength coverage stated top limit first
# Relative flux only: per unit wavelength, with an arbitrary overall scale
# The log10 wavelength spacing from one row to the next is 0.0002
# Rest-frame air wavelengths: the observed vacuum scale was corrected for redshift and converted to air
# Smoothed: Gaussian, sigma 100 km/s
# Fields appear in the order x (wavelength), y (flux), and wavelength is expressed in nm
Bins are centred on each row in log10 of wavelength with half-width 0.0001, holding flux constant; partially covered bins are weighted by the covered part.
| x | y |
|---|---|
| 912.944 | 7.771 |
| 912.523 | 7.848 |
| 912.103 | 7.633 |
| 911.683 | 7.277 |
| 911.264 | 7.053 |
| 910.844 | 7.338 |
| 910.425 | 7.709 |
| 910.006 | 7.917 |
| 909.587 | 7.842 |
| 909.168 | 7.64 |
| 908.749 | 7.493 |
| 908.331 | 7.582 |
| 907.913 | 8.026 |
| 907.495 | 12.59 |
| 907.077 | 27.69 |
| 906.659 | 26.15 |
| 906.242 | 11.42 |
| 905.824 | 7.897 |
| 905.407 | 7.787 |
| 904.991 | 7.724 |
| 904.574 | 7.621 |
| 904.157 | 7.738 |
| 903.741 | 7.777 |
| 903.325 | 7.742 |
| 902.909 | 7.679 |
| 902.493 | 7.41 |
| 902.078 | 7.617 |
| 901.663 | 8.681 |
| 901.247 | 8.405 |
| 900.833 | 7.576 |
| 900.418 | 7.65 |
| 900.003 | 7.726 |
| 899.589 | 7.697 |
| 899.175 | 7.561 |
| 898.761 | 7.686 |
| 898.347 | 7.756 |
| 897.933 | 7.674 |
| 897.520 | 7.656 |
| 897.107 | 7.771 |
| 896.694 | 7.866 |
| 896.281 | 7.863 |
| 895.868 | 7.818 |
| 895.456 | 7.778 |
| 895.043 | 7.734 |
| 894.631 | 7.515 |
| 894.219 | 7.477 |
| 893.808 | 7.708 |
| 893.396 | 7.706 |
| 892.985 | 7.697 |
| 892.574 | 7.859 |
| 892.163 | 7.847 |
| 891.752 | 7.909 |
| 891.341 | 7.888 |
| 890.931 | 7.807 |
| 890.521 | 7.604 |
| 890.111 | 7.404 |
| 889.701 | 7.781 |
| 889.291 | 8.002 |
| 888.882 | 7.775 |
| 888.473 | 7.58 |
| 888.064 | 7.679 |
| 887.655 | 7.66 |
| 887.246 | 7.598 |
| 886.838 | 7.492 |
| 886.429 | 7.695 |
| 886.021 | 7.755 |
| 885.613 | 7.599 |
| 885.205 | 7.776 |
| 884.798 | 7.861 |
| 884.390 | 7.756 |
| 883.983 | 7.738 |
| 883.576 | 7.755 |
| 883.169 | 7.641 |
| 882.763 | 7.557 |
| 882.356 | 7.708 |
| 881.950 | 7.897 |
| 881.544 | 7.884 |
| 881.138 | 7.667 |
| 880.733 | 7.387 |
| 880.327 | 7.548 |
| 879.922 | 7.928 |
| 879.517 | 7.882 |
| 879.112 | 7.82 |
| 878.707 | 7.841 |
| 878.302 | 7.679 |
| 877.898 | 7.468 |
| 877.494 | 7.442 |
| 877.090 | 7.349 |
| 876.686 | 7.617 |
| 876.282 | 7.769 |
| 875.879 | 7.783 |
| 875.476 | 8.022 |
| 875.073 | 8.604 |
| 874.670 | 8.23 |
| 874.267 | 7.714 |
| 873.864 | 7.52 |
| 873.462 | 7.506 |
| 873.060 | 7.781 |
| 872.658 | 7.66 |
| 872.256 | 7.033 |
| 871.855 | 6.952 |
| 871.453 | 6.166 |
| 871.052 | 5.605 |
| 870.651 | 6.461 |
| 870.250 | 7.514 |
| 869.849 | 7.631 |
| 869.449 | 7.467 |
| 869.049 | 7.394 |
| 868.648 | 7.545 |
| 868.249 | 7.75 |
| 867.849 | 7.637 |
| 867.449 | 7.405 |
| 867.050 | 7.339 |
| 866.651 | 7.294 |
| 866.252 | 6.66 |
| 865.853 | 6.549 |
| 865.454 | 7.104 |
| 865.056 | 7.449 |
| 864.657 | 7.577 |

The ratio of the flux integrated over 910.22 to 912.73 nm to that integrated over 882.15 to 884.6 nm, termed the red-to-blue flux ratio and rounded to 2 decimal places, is 1.00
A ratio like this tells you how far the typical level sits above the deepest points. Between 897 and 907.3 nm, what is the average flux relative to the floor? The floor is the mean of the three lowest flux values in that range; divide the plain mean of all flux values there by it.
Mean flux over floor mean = 1.26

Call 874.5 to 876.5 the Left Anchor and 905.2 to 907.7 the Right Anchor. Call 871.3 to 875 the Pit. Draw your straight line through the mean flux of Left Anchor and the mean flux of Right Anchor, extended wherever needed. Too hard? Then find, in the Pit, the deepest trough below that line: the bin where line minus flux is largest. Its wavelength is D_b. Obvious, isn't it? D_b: 871.453 nm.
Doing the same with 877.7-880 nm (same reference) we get 879.922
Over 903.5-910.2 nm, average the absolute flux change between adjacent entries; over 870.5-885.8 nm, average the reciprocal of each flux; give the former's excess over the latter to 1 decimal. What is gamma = 2.6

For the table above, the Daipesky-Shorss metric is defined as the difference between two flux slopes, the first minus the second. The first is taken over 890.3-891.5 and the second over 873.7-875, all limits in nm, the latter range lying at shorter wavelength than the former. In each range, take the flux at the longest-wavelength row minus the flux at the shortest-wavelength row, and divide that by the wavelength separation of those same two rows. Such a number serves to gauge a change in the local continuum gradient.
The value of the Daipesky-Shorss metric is -0.53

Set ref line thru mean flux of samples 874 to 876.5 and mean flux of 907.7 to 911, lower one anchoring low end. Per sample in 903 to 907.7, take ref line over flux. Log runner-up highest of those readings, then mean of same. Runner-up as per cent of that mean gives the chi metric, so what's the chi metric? 124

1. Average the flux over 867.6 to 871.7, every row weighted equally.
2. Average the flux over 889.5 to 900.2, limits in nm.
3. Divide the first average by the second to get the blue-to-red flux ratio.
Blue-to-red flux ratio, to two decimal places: 0.92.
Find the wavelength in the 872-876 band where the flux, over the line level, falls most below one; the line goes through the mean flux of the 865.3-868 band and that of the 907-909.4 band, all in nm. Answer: 872.256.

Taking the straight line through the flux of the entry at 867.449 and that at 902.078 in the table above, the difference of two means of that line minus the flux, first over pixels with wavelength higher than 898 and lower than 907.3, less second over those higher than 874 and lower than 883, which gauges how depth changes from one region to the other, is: -1.8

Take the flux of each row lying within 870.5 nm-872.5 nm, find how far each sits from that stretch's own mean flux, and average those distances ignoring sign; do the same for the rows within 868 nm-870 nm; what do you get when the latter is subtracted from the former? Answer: 0.34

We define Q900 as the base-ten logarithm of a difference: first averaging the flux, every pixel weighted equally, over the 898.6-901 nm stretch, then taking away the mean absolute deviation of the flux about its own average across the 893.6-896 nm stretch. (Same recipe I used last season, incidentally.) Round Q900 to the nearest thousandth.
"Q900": 0.877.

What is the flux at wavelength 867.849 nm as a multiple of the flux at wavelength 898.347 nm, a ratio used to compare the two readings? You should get 0.98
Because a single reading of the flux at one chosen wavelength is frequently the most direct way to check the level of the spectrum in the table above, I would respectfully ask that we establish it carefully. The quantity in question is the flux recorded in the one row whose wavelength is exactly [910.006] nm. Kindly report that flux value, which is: 7.917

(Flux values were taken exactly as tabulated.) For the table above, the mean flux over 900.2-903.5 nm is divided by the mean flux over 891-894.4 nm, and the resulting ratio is 1.01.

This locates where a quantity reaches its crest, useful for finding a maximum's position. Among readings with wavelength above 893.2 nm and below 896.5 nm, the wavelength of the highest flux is 896.281 nm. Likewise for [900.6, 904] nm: 901.663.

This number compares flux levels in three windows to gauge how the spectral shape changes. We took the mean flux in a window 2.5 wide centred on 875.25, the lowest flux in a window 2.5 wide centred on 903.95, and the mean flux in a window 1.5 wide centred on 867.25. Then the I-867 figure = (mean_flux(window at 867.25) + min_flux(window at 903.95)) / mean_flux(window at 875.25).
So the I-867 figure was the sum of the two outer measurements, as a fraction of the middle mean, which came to 1.88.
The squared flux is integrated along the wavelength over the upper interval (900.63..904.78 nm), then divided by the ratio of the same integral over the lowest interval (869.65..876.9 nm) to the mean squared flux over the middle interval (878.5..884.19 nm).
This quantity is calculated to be 38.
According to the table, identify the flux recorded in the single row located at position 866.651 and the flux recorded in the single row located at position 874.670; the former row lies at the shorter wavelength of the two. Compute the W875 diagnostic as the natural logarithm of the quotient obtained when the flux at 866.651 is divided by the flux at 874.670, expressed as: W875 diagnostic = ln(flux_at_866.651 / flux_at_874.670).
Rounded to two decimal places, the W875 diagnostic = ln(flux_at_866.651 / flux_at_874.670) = -0.12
